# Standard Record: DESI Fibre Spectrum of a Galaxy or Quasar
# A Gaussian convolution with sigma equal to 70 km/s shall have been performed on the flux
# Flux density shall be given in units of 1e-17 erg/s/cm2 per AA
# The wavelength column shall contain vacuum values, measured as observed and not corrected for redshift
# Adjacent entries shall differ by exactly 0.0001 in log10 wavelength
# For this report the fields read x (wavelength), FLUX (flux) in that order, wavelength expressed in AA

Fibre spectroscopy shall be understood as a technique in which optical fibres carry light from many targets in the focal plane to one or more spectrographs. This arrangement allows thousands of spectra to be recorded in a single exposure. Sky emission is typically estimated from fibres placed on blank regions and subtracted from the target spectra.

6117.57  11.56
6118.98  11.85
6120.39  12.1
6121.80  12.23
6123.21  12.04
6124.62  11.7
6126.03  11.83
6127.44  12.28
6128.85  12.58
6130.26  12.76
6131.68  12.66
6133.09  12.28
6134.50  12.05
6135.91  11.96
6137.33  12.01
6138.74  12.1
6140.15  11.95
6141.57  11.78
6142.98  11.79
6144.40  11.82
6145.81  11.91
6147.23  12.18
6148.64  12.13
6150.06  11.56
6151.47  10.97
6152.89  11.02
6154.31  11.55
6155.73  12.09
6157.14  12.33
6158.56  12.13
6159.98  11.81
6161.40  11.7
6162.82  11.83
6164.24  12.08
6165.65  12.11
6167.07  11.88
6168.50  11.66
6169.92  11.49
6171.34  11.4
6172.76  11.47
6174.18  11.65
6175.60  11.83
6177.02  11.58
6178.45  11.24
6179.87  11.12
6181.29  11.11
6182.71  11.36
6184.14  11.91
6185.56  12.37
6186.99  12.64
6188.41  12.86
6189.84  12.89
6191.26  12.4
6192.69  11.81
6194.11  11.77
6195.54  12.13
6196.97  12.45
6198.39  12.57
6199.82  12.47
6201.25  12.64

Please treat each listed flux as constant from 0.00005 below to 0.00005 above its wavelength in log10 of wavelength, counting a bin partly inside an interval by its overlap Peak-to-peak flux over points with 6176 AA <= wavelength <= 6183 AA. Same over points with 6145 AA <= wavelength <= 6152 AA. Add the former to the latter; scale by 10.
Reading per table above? 16.8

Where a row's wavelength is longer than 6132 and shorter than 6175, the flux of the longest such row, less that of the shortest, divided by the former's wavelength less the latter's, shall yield -0.015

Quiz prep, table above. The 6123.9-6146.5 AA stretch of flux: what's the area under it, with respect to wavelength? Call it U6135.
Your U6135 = 273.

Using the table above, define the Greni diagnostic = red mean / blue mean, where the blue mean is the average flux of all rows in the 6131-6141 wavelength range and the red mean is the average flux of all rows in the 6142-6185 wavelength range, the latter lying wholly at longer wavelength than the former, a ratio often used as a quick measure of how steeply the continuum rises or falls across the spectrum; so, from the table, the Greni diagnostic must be 0.96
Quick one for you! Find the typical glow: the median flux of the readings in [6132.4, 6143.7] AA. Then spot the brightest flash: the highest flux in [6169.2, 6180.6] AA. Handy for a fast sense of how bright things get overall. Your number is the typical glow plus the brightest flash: 23.8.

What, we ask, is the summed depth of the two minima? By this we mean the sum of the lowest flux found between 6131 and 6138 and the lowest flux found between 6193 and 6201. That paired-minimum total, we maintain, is 23.7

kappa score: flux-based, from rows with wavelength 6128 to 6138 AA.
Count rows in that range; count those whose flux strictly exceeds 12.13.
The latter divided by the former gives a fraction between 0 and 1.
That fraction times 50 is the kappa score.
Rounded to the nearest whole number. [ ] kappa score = 29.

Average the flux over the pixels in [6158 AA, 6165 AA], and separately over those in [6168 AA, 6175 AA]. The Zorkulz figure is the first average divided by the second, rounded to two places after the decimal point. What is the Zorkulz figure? 1.03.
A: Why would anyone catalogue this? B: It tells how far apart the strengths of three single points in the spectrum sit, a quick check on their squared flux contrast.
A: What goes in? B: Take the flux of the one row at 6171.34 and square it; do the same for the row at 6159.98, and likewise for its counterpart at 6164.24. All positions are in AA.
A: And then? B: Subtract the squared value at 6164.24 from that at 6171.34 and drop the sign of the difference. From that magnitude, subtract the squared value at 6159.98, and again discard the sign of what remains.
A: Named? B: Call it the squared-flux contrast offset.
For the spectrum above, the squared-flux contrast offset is 124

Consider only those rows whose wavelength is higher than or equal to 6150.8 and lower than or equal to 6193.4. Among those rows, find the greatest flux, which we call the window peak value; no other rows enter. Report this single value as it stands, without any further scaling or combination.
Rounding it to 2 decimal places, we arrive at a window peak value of 12.89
